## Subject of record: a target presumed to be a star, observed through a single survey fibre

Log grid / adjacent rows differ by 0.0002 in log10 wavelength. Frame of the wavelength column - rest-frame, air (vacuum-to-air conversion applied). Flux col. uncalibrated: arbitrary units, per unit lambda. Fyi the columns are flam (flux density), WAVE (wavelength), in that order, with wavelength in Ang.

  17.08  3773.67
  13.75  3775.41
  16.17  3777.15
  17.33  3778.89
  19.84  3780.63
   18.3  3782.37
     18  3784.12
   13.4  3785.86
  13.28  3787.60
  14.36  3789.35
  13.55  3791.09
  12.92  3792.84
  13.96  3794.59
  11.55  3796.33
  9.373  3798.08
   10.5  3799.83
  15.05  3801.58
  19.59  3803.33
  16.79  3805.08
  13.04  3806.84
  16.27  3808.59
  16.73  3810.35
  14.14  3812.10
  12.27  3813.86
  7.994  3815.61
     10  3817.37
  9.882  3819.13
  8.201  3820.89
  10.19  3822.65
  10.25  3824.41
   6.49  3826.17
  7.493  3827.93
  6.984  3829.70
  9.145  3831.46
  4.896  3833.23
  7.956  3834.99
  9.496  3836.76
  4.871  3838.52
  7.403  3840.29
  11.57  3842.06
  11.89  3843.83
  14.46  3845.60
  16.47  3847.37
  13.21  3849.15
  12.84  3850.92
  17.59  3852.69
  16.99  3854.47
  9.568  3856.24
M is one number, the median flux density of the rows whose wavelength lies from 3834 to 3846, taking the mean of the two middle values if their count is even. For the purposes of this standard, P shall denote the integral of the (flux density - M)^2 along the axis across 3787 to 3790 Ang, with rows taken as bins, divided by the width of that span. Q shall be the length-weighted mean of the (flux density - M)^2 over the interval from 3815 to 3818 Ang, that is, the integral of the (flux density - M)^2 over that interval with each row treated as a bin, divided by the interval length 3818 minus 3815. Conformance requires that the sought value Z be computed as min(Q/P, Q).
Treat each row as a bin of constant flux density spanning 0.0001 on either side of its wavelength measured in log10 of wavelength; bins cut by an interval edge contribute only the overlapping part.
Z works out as 0.1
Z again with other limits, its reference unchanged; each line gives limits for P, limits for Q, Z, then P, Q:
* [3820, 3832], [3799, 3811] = 13.0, 3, 42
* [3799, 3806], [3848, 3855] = 0.8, 47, 36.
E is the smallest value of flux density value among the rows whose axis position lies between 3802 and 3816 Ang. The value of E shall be 7.994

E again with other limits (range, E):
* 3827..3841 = 4.871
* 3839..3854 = 7.403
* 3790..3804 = 9.373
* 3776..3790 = 13.28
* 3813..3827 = 6.49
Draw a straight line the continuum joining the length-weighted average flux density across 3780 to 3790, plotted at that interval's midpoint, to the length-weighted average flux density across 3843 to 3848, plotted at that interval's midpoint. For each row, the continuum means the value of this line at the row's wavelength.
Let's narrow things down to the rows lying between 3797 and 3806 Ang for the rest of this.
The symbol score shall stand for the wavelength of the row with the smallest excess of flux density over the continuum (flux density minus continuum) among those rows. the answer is 3798.08 Ang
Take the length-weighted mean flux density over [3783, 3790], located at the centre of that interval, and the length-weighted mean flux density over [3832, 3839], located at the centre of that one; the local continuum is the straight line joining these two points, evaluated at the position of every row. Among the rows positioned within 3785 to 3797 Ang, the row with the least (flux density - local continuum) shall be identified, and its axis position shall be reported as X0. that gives 3796.33 Ang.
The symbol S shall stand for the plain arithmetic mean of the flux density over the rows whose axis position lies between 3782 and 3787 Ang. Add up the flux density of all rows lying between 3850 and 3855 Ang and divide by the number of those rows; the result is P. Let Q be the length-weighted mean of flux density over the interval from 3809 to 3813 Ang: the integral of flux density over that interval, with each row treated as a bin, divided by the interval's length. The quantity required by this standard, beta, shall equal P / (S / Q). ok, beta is 15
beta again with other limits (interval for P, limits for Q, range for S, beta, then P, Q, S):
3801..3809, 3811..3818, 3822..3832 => 22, 16.1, 11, 8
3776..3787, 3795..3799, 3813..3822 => 19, 17.2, 11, 10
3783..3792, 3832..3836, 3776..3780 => 6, 14.5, 7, 17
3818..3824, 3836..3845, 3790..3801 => 7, 9.4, 9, 12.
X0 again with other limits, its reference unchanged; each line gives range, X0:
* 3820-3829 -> 3826.17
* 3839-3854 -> 3840.29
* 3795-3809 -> 3798.08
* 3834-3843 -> 3838.52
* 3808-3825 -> 3815.61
